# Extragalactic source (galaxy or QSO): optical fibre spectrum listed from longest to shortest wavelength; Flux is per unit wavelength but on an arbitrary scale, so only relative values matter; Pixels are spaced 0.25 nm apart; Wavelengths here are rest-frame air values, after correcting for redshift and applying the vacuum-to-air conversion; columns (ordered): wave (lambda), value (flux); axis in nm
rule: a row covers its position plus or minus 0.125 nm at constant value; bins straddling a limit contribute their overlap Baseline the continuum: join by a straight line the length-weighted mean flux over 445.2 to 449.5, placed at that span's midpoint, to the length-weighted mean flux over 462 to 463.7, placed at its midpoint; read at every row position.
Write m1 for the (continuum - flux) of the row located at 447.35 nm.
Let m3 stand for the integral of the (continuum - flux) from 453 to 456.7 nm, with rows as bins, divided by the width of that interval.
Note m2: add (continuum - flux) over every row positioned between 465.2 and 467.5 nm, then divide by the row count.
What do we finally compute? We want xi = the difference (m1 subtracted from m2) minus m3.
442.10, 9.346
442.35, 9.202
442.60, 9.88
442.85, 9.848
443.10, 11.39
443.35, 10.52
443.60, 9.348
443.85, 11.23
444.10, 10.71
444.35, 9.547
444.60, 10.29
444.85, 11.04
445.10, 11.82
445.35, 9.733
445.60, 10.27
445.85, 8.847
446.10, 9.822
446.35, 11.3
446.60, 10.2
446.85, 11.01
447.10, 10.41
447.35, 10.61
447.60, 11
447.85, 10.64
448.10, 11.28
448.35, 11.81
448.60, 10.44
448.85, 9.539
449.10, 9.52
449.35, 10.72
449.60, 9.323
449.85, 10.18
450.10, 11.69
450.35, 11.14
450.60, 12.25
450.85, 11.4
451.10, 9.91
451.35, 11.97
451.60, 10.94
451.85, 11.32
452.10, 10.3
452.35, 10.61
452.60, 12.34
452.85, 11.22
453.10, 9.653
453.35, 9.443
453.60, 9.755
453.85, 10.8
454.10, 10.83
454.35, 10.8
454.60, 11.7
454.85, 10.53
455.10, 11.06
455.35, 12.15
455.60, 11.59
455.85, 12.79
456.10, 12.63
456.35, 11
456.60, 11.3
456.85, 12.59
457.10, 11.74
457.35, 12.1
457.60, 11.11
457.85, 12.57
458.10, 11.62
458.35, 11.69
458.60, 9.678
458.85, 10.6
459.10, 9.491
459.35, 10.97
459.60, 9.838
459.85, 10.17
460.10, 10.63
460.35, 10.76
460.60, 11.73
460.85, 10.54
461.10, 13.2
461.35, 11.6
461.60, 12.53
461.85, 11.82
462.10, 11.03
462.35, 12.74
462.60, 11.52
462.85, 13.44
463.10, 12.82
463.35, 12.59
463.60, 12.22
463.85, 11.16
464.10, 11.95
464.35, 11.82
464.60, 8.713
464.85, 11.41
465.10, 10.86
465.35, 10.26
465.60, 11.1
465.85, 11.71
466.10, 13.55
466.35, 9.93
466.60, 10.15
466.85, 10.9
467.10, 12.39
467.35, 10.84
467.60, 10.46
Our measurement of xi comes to 1.5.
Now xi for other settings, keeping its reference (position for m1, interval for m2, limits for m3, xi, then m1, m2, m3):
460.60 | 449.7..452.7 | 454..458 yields -0.5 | 0.35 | -0.3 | -0.2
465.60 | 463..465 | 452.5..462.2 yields -1.1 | 1.60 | 0.9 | 0.5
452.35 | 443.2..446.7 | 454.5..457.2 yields -0.4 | 0.44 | -0.2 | -0.3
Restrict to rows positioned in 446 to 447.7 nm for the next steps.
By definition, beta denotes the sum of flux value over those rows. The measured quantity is 74.4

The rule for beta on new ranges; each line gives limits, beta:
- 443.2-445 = 72.7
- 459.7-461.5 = 78.6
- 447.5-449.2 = 74.2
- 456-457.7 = 82.5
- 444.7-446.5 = 72.8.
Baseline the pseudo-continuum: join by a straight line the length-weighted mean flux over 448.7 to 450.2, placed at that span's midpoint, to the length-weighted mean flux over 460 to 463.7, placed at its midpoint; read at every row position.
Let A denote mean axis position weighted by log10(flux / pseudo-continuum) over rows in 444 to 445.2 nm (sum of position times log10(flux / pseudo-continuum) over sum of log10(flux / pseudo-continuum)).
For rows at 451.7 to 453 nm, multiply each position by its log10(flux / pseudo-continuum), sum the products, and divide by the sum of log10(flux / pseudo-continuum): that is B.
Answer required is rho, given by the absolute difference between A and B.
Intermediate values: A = 444.72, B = 452.47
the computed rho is 7.75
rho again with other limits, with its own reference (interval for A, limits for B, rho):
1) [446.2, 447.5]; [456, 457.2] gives 9.79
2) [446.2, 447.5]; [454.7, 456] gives 8.96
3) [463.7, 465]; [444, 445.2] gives 19.75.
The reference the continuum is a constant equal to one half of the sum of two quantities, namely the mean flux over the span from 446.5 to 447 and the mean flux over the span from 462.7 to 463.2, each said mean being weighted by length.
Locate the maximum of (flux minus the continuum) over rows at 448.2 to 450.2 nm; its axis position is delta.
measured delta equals 448.35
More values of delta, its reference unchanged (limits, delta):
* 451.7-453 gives 452.60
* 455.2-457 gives 455.85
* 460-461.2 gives 461.10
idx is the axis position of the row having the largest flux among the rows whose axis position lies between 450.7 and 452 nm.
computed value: 451.35 nm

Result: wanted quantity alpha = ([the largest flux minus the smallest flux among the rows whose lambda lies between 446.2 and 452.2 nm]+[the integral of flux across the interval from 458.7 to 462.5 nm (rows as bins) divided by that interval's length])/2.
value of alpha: 7.0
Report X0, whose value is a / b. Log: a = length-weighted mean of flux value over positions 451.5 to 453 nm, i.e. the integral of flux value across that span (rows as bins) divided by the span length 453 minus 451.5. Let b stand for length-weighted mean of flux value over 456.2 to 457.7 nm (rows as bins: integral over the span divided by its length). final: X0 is 0.95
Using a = 11.1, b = 11.7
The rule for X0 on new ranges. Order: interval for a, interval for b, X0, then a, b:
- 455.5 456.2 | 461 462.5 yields 1.02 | 12.4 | 12.1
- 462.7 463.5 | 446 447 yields 1.22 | 12.9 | 10.6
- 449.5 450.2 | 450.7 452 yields 0.93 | 10.4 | 11.1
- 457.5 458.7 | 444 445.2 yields 1.07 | 11.4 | 10.7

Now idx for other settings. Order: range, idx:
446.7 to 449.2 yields 448.35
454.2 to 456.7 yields 455.85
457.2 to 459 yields 457.85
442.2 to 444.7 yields 443.10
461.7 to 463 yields 462.85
